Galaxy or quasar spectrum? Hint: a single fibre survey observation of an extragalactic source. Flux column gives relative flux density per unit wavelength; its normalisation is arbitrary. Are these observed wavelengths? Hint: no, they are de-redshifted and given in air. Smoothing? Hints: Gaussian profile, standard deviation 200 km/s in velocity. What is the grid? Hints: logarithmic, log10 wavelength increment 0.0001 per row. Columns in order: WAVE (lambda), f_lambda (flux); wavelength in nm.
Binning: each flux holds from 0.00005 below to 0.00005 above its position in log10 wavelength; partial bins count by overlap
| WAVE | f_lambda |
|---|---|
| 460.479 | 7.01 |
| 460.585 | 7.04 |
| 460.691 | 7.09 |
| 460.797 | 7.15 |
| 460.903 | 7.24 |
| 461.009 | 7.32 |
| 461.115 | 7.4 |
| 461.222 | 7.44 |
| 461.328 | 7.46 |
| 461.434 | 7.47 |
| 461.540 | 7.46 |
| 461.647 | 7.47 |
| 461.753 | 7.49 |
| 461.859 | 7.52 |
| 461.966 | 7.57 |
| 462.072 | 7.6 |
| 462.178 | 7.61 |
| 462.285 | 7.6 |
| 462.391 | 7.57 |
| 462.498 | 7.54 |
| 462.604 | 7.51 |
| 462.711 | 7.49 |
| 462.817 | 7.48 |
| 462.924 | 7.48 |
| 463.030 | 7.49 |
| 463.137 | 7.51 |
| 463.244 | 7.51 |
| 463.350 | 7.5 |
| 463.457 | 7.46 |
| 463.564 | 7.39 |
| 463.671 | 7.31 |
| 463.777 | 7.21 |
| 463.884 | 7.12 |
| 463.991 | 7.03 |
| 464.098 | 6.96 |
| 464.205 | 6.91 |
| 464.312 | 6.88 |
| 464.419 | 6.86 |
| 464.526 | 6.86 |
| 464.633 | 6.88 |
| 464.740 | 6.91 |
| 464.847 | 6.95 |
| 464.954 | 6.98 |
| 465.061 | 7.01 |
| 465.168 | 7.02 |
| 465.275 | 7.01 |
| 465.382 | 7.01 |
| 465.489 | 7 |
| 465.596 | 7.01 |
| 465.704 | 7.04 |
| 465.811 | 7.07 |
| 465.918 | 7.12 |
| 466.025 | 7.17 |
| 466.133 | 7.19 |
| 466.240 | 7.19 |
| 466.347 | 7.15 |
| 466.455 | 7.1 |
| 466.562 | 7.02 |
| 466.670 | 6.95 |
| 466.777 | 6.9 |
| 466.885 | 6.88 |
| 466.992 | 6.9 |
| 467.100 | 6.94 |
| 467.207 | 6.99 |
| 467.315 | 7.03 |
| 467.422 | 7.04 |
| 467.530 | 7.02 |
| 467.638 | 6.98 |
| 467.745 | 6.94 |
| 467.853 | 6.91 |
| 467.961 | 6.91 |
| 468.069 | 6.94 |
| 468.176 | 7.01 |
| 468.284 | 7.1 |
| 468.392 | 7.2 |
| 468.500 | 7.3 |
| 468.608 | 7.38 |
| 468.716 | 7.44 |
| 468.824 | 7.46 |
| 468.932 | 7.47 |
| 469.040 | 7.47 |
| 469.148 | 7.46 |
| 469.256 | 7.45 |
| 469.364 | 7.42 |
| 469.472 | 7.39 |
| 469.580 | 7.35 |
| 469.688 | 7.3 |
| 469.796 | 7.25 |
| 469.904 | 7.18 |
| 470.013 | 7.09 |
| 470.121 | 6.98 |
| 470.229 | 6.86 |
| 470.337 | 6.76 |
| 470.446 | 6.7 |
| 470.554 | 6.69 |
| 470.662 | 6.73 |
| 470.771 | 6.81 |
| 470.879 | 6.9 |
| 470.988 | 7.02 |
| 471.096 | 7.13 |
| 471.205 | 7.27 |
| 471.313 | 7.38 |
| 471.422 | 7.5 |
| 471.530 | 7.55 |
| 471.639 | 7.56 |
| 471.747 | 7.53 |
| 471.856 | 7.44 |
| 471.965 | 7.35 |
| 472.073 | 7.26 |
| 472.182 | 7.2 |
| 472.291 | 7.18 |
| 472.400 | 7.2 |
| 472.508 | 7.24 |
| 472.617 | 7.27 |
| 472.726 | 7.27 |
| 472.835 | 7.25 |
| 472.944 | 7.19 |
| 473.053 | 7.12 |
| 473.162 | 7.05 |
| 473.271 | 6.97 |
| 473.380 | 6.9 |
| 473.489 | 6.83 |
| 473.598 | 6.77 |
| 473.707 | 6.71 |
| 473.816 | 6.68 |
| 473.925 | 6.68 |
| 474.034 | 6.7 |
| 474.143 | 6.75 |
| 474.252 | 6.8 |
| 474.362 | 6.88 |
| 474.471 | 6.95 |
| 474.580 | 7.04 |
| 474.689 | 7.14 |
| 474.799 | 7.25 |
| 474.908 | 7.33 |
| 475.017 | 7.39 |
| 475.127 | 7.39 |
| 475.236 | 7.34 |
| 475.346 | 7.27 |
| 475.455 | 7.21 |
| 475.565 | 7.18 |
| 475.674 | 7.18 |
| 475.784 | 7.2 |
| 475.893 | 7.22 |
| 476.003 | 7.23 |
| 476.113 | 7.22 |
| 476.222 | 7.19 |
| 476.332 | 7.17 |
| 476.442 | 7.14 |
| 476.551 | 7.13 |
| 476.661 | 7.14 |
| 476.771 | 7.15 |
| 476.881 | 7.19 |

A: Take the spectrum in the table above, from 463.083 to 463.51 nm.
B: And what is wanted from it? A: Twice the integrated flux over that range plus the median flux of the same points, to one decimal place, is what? 13.9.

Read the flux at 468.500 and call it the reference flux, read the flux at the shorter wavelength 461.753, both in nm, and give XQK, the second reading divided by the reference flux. 1.03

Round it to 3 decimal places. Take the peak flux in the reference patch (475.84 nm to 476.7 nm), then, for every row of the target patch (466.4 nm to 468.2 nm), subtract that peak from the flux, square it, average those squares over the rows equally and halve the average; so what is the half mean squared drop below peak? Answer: 0.036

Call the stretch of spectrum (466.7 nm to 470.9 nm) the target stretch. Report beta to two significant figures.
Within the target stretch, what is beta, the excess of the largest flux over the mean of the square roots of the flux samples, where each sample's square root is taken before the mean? 4.8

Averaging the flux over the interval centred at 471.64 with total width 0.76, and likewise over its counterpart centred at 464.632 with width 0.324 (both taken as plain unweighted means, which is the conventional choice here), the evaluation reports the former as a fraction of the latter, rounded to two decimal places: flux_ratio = 1.09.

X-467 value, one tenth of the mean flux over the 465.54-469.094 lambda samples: 0.710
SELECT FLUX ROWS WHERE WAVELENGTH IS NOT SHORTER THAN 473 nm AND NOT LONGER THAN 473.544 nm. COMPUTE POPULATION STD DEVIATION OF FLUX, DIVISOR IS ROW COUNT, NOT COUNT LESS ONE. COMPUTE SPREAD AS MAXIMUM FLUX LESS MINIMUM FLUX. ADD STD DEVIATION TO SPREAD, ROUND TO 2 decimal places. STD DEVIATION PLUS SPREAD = 0.39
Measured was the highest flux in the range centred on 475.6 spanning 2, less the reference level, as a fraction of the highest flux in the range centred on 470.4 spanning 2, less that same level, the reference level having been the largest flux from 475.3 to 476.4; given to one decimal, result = 1.0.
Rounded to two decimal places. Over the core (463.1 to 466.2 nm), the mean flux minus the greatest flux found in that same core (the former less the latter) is -0.41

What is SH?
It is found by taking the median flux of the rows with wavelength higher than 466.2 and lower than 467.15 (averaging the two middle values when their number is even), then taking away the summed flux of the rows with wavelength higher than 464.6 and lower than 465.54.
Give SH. -56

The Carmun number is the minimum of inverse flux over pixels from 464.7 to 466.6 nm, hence 0.139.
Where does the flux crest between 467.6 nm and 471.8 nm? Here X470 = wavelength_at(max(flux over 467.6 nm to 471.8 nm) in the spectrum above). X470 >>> 471.639 nm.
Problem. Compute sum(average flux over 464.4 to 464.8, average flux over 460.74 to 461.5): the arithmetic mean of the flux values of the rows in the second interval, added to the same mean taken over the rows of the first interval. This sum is 14.2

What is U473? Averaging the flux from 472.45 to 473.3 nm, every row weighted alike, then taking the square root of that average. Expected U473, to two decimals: 2.68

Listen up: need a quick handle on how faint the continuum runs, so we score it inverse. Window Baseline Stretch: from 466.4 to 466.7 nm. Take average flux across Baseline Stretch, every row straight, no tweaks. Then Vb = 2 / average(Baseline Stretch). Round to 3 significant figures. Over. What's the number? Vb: 0.285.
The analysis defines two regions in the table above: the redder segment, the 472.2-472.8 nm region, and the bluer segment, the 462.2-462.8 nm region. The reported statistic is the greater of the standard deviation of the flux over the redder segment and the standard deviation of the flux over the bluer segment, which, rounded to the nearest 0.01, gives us 0.04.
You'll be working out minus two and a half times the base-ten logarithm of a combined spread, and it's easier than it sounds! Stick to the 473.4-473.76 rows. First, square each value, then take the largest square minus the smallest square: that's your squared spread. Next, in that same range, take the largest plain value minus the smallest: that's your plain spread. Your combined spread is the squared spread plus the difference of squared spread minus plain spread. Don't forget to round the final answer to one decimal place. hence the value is -1.2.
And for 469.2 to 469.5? -0.6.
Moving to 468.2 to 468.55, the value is -1.9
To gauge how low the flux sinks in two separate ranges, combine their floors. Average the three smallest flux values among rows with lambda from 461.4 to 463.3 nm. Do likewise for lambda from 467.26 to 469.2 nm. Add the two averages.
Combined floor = 14.4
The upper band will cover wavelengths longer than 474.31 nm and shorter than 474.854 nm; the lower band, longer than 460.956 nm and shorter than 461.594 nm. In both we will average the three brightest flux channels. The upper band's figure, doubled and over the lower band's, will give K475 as 1.91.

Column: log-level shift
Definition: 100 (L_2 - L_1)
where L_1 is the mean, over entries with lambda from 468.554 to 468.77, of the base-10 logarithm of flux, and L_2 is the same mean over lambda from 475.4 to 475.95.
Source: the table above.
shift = -1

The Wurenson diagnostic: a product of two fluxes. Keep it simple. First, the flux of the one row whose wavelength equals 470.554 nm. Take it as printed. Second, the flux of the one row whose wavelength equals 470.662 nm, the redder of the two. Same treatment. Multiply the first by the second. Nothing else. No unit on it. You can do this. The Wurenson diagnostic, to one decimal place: 45.0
